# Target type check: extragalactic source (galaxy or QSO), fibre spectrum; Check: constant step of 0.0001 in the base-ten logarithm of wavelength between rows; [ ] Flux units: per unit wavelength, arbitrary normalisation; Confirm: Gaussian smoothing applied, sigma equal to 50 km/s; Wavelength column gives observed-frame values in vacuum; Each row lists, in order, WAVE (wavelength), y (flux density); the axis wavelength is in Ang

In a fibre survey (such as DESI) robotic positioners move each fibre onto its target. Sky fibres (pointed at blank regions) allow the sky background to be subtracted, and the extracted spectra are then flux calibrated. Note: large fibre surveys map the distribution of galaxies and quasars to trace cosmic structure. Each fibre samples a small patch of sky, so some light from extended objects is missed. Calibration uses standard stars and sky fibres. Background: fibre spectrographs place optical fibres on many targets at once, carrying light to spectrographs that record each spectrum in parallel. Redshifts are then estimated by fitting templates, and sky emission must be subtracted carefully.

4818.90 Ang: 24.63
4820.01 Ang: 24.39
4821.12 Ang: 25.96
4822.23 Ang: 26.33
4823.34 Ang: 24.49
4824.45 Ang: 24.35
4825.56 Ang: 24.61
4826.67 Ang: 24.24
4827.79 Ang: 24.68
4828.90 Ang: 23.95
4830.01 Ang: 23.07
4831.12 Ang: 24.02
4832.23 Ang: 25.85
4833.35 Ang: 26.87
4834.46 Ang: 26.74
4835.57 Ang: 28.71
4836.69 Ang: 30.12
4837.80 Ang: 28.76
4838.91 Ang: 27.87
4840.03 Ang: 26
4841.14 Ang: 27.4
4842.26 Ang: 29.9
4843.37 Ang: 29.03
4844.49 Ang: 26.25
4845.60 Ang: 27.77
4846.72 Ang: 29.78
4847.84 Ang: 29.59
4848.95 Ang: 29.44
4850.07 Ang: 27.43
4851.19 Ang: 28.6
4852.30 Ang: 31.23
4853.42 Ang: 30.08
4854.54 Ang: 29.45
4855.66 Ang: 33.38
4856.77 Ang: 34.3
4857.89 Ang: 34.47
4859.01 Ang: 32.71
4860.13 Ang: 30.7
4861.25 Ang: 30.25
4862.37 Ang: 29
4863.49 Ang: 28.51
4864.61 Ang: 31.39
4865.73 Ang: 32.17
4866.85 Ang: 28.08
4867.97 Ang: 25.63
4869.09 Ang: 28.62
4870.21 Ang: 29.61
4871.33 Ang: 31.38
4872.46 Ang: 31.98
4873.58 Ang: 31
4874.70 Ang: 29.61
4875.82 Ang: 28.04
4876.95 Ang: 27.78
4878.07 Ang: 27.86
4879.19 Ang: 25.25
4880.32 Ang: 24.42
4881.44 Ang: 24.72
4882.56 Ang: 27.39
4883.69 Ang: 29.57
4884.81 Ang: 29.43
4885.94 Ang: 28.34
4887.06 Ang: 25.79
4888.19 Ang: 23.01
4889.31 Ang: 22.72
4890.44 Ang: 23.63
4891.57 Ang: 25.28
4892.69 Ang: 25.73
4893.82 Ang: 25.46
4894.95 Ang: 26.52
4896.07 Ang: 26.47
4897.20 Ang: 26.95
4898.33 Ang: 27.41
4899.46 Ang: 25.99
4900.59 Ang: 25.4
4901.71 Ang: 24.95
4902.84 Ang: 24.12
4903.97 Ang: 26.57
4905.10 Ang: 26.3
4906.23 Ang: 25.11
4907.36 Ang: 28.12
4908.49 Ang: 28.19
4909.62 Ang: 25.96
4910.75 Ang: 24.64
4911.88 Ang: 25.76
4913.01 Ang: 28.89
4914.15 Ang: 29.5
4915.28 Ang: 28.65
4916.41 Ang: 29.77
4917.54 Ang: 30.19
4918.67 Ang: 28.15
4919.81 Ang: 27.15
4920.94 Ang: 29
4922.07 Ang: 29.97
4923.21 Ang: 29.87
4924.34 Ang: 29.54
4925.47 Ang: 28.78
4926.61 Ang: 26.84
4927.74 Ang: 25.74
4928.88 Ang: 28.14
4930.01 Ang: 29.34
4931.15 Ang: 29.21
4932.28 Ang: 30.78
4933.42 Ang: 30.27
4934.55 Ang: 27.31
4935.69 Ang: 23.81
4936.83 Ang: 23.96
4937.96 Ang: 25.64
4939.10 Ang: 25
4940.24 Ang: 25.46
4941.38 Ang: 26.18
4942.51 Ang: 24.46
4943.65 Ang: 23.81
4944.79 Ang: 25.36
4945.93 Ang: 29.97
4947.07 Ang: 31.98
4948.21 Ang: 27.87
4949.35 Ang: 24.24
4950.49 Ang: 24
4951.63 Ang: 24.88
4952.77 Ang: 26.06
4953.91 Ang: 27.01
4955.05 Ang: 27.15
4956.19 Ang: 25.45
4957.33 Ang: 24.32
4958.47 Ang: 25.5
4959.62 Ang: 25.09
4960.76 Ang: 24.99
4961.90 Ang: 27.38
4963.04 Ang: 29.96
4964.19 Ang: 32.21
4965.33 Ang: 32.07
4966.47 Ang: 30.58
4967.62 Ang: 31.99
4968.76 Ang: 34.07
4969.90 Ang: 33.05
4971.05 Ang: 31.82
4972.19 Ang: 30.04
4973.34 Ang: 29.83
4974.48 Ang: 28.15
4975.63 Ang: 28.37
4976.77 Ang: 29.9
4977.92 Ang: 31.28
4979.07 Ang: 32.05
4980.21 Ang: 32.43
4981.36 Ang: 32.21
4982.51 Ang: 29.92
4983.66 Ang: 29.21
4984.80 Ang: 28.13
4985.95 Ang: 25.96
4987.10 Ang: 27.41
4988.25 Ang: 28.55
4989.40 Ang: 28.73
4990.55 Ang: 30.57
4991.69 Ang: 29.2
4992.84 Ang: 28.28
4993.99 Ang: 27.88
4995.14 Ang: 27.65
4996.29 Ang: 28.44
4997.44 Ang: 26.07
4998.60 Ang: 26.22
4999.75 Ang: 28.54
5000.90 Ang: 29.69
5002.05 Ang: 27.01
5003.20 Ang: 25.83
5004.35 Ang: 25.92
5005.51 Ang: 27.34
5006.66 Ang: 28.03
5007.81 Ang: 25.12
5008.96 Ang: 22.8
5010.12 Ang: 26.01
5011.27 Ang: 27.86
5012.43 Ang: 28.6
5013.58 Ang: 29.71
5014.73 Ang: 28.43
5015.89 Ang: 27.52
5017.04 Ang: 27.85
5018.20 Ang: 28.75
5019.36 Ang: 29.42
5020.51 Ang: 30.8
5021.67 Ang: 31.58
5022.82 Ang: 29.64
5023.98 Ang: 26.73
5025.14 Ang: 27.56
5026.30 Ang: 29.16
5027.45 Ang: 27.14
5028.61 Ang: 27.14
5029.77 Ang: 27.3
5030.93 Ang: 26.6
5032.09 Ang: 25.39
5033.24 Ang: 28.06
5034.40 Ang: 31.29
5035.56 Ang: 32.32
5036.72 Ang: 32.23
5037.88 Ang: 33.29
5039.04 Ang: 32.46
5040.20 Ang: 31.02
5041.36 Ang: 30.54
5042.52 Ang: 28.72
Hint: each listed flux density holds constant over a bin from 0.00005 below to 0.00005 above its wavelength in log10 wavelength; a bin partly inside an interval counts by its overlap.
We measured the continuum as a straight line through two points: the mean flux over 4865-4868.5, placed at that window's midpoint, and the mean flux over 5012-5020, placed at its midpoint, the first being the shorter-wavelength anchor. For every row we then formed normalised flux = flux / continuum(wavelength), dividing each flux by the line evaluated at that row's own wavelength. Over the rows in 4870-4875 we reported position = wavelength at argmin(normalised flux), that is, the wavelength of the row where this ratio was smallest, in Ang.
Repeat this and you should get 4870.21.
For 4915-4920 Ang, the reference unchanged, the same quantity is 4919.81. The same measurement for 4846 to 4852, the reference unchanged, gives 4850.07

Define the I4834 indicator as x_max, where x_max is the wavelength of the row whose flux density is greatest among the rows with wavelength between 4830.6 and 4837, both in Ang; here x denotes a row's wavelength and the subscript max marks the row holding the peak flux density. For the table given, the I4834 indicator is 4836.69 Ang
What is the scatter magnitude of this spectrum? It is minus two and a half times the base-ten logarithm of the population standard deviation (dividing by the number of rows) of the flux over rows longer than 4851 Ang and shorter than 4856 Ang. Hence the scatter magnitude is -0.55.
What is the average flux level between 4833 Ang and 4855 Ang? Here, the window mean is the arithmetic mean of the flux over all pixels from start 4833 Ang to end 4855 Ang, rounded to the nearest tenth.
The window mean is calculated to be 28.6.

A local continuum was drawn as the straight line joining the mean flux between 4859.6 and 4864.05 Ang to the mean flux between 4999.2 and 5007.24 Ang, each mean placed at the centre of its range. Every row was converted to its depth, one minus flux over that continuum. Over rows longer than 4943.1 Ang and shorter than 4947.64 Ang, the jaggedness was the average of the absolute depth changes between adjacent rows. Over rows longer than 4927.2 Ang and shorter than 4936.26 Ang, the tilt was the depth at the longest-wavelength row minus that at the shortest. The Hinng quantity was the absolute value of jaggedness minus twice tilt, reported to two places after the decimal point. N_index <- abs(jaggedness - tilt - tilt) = 0.03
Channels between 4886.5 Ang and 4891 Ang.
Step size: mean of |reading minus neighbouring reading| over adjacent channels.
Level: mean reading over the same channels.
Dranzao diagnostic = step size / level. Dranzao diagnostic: 0.056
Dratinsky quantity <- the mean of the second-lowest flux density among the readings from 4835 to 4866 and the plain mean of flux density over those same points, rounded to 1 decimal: 28.0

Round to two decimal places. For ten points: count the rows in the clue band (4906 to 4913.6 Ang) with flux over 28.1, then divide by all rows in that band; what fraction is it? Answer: 0.43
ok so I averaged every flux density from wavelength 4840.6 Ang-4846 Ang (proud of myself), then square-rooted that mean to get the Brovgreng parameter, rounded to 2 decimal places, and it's 5.30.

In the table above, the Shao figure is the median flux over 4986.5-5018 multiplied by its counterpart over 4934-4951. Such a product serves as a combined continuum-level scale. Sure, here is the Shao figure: 707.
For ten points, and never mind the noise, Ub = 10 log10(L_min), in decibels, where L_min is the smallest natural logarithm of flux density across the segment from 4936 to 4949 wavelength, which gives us 5.01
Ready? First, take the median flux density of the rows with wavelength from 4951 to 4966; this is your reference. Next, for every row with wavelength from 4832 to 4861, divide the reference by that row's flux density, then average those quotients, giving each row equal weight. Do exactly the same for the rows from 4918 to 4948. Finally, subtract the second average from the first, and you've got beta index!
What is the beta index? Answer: -0.06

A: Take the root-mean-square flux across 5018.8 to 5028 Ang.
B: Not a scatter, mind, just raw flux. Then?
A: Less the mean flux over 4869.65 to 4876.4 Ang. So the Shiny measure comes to -1.2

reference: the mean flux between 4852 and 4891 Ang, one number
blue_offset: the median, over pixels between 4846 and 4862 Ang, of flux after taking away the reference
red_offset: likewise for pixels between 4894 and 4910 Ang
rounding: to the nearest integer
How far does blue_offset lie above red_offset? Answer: 4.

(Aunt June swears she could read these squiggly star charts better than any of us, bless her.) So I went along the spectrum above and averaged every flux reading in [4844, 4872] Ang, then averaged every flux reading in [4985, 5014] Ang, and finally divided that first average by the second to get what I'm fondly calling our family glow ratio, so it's 1.09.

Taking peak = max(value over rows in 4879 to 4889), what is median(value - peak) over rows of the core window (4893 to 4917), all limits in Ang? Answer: -3.1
